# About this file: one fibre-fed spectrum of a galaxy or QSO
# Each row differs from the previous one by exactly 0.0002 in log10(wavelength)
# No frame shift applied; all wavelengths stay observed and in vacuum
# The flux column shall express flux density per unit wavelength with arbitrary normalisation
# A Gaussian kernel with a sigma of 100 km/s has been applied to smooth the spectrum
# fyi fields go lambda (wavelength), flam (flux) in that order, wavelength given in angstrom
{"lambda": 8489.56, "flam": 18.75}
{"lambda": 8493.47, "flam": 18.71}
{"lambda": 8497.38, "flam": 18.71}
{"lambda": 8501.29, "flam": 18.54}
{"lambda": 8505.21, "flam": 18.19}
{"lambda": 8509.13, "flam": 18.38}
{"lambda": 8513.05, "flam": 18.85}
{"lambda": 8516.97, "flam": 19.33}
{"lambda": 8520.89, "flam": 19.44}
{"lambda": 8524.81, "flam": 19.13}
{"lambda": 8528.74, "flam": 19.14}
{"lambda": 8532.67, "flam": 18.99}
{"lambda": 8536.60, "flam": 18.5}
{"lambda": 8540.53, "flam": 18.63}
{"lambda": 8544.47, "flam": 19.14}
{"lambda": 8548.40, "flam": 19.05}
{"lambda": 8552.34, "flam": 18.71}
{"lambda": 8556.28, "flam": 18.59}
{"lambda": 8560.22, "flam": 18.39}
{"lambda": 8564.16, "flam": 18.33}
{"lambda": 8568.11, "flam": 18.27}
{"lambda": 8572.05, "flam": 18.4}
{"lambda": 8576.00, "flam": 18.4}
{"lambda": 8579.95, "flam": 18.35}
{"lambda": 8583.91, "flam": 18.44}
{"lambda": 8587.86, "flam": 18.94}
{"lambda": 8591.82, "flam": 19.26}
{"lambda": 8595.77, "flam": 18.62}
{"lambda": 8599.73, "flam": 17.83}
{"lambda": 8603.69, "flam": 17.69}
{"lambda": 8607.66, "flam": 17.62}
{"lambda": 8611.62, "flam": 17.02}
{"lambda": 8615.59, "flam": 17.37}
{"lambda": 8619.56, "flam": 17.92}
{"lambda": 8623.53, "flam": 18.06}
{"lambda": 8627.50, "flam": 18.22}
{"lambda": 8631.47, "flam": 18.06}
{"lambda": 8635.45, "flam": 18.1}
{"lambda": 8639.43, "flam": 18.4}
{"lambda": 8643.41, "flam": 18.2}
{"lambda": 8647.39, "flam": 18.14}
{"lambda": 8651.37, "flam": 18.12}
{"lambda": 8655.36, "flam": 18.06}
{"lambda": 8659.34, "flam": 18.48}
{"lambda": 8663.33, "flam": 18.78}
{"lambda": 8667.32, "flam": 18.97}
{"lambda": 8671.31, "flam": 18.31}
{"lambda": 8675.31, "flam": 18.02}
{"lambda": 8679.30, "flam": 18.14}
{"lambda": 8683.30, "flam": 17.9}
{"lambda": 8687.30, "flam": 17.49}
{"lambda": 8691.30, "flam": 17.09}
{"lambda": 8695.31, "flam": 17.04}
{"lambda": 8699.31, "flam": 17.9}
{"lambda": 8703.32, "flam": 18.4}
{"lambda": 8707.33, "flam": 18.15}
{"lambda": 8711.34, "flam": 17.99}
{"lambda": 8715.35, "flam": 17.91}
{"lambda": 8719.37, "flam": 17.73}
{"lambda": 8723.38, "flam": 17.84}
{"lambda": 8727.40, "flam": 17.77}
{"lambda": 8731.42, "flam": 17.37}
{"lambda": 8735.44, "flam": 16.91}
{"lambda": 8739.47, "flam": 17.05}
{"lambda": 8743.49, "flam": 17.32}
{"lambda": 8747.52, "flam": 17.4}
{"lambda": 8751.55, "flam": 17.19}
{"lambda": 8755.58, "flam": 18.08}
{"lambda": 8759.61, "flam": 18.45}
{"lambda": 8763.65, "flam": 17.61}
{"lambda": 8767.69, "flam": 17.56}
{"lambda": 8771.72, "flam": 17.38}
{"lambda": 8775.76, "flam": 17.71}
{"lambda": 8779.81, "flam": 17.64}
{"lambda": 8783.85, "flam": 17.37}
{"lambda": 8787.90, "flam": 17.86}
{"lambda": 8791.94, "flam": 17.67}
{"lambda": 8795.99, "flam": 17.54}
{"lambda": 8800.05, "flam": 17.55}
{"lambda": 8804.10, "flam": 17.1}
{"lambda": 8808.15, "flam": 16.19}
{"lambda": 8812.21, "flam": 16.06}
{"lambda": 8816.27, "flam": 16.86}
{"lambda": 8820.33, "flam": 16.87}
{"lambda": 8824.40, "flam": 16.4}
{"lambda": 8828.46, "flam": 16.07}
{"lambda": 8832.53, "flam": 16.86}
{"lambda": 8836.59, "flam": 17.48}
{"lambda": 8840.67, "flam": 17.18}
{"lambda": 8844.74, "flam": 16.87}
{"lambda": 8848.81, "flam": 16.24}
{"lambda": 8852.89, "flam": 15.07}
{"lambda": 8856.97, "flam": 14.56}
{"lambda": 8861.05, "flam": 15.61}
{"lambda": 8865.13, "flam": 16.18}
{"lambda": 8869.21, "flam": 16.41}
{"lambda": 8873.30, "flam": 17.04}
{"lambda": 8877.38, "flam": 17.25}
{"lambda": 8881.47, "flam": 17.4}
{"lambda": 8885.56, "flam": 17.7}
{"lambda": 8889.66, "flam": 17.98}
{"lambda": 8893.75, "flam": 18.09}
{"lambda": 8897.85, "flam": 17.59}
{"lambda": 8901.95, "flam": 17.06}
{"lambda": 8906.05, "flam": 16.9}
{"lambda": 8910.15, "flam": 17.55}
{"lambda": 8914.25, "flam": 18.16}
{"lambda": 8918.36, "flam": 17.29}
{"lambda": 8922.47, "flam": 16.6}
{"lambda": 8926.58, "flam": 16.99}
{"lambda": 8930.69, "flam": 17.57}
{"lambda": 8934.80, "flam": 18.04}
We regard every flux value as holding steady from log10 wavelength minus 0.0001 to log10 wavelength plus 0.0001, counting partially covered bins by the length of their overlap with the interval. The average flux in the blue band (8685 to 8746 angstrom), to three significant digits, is 17.6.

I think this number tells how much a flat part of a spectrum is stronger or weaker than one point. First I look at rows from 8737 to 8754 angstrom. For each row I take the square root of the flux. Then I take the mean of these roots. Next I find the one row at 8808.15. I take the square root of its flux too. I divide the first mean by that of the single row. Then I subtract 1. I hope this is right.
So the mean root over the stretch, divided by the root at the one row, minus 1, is 0.03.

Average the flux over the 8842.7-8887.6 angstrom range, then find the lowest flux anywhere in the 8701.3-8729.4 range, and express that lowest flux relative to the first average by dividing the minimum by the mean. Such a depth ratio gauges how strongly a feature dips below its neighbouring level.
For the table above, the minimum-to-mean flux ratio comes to 1.08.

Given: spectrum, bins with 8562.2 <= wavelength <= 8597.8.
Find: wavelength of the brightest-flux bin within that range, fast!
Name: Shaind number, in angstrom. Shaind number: 8591.82 angstrom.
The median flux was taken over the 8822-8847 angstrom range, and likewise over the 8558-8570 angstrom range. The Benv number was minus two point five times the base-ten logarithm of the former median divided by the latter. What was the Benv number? 0.090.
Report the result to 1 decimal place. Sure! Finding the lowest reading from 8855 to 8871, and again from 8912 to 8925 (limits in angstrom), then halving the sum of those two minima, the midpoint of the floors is 15.6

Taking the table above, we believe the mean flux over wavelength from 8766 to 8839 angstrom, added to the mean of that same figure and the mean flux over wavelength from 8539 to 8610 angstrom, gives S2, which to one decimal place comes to 34.9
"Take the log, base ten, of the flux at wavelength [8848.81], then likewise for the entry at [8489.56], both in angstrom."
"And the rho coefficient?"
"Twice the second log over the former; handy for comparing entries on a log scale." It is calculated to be 2.103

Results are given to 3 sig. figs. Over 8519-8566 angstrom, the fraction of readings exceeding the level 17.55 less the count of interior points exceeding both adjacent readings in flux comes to -1.00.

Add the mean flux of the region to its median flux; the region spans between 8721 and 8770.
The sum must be 35.0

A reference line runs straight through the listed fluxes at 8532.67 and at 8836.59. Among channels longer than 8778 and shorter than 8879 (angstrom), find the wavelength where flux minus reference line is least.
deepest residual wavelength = 8856.97 angstrom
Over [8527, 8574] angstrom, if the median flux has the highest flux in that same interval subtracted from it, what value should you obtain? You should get -0.5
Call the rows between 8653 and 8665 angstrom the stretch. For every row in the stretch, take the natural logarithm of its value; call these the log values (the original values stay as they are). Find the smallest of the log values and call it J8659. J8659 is 2.89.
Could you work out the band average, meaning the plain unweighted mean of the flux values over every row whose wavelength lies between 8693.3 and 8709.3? 17.9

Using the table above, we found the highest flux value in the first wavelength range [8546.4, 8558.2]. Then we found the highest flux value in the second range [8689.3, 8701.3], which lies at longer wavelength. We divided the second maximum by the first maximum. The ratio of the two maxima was 0.94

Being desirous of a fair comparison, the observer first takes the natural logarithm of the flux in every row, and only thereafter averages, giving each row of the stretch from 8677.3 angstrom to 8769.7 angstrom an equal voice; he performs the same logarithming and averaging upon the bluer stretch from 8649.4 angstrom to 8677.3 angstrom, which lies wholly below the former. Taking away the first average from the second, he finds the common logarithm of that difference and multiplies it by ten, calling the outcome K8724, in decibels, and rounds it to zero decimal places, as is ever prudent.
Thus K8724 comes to -14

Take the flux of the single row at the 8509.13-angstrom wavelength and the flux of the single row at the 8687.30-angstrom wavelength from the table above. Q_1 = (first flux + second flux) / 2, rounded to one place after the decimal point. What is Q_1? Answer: 17.9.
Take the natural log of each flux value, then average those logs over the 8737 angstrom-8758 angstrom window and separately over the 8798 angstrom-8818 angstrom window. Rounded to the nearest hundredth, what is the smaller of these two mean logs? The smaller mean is 2.82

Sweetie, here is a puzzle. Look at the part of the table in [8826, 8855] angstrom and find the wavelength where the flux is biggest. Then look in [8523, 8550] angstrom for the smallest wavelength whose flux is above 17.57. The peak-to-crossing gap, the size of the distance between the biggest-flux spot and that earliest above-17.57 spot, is 311.8 angstrom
